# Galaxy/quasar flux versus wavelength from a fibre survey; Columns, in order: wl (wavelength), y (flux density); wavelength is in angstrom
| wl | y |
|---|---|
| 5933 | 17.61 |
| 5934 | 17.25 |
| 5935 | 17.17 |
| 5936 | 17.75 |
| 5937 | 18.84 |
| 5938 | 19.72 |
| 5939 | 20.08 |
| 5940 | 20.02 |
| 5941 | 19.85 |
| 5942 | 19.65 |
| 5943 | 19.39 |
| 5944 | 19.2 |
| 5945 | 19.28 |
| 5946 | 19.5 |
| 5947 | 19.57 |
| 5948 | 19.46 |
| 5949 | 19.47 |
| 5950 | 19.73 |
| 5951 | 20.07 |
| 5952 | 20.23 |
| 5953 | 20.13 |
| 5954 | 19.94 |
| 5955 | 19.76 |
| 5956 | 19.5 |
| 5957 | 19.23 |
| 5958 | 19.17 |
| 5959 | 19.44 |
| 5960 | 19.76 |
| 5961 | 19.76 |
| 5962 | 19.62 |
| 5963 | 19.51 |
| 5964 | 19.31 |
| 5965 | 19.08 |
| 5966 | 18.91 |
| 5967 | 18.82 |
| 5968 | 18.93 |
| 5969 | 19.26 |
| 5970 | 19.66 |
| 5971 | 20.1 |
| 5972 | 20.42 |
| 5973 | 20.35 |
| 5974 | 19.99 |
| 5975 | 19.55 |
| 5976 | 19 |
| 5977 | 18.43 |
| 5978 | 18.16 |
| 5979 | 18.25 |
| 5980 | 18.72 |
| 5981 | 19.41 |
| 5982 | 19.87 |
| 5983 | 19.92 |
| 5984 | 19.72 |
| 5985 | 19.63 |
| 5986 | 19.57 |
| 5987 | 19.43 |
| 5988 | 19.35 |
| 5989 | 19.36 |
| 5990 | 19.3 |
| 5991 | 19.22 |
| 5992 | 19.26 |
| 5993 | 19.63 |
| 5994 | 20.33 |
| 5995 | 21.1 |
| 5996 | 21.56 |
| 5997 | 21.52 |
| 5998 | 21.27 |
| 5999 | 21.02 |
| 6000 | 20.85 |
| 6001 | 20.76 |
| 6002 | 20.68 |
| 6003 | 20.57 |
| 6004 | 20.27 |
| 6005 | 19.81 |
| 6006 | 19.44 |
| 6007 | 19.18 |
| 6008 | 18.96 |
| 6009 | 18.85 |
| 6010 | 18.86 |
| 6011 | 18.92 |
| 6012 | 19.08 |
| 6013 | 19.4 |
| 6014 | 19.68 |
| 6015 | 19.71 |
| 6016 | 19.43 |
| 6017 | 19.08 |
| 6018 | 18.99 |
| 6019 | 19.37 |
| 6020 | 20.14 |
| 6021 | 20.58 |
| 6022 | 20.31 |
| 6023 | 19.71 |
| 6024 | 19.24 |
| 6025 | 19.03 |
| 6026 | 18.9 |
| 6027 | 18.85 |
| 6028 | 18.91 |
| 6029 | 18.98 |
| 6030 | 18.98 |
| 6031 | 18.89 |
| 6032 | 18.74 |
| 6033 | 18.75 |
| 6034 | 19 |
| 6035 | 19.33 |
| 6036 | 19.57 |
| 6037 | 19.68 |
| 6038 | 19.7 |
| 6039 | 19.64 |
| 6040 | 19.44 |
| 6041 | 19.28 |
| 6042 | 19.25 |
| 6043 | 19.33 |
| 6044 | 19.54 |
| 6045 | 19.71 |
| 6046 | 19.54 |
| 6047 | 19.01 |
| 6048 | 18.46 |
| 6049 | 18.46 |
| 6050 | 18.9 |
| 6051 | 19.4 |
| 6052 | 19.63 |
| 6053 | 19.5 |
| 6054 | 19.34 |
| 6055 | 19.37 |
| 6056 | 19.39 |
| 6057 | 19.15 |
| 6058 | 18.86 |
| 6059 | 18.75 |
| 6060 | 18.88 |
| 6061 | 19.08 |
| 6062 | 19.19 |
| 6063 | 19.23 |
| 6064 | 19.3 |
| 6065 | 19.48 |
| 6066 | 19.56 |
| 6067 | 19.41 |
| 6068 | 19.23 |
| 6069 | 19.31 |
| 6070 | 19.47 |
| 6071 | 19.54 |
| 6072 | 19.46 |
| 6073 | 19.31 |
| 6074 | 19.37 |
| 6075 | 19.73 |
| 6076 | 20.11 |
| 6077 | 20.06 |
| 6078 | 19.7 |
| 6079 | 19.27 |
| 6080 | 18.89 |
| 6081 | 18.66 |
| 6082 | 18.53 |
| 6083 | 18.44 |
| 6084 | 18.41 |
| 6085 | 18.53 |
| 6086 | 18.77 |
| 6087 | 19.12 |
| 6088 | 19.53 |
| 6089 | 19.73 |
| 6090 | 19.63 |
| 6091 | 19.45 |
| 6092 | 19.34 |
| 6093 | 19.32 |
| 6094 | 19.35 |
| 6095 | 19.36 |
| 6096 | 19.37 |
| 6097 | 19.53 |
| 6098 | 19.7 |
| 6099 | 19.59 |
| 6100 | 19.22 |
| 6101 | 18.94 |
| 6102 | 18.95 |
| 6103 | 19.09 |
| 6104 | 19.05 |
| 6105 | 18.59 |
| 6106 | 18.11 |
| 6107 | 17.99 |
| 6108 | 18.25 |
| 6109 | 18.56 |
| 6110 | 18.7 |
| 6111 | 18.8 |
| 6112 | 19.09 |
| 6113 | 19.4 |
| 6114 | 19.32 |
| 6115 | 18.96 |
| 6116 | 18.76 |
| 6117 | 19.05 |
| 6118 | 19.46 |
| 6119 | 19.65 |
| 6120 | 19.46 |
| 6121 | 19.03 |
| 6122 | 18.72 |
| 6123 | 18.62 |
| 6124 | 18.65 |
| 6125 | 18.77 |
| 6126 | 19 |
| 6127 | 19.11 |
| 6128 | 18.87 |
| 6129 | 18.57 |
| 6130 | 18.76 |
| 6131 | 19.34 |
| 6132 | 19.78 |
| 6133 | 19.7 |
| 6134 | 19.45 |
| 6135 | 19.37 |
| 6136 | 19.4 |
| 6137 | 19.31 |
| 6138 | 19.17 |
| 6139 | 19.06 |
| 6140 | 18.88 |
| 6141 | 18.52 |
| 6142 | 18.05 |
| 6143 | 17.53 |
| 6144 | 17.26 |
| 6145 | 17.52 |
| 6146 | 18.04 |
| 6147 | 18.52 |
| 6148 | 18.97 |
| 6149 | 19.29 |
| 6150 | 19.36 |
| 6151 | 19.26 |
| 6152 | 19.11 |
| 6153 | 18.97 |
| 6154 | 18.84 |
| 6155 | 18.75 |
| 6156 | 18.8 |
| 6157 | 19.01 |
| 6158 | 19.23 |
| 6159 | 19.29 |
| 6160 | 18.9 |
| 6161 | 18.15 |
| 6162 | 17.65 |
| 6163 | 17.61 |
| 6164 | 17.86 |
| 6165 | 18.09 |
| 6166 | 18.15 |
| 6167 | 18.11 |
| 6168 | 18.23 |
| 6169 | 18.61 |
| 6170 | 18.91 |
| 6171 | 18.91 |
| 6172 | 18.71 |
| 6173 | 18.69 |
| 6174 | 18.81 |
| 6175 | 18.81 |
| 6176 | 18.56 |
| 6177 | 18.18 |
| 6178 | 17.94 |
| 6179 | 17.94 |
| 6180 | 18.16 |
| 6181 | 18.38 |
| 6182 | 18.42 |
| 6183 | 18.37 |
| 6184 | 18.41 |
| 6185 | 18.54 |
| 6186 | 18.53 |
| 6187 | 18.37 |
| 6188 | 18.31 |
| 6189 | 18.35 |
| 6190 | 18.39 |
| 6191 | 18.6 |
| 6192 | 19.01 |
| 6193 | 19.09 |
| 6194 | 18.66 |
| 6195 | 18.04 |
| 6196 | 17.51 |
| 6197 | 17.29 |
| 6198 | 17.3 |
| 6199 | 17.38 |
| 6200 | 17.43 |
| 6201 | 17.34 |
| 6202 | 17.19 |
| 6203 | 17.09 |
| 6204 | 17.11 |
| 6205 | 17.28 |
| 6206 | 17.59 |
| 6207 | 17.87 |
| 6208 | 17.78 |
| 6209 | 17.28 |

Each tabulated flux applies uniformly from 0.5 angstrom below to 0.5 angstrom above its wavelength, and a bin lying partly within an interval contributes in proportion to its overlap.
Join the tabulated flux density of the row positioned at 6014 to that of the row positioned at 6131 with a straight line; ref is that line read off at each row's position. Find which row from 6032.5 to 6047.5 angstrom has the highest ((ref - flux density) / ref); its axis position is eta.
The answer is 6033 angstrom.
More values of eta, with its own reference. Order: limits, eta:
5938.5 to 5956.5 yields 5944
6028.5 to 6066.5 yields 6048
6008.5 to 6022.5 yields 6009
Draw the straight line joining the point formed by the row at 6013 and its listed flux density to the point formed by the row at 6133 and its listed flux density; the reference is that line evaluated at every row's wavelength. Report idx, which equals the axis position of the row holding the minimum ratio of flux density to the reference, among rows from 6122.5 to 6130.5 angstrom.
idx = 6129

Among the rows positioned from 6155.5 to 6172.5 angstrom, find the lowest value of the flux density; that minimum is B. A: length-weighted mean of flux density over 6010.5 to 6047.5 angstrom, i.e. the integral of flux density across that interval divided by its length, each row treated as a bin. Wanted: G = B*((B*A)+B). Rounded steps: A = 19.3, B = 17.61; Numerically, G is 6309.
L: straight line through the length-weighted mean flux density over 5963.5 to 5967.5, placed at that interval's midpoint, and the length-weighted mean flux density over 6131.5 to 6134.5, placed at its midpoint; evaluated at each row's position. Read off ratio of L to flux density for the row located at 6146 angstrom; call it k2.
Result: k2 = 1.09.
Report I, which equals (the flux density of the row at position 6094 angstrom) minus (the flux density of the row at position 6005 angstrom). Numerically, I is -0.46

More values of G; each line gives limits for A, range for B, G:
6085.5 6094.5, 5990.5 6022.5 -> 7234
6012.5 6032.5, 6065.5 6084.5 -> 6896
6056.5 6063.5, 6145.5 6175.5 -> 6208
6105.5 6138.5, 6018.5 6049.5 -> 6817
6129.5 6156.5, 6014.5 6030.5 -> 7054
